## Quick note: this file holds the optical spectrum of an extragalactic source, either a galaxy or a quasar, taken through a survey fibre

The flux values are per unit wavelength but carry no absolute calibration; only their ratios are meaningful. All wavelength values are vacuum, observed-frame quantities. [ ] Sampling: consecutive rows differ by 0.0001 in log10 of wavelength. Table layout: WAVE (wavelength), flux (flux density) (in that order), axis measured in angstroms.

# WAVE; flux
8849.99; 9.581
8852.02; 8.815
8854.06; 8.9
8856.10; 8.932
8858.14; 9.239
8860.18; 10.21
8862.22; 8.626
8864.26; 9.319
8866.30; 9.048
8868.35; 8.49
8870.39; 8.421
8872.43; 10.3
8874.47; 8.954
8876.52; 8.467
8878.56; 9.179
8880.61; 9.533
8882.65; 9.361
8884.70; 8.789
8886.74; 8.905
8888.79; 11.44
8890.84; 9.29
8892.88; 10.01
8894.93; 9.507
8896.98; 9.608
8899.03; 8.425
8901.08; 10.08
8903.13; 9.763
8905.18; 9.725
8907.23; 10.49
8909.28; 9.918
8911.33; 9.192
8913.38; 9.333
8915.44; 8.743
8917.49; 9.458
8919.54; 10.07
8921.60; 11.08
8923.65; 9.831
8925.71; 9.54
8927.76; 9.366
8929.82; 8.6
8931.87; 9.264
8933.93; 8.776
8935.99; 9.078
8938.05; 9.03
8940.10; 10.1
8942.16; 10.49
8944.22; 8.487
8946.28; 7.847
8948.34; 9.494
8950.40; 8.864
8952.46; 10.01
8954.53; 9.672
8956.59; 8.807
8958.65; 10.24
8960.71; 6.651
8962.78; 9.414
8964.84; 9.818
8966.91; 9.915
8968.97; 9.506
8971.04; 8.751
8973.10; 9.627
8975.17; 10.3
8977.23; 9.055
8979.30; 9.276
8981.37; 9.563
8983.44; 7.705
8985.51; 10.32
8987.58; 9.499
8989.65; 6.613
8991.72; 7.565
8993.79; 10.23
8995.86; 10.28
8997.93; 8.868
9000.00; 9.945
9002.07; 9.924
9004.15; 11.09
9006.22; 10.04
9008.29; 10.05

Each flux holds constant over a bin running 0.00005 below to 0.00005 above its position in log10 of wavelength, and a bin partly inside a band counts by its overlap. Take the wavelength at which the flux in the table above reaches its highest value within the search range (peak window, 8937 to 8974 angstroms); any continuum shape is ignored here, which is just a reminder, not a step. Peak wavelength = 8942.16 angstroms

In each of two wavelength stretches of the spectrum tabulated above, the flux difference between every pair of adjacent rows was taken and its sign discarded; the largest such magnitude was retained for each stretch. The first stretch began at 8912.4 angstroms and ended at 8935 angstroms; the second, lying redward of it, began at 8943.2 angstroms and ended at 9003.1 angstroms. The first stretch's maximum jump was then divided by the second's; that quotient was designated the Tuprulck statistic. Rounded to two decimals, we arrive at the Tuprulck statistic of 0.35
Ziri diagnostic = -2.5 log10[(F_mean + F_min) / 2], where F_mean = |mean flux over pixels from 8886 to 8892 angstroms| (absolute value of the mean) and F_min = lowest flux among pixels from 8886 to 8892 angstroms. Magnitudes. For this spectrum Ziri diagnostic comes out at -2.43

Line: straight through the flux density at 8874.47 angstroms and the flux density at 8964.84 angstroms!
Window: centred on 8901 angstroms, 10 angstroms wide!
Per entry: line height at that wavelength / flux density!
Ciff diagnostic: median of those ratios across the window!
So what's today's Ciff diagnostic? 0.95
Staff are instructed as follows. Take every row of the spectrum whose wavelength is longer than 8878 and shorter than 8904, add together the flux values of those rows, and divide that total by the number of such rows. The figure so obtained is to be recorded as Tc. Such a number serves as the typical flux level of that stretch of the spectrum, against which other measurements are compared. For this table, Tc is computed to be 9.53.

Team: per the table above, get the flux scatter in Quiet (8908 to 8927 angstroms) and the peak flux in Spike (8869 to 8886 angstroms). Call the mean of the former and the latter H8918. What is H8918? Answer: 5.5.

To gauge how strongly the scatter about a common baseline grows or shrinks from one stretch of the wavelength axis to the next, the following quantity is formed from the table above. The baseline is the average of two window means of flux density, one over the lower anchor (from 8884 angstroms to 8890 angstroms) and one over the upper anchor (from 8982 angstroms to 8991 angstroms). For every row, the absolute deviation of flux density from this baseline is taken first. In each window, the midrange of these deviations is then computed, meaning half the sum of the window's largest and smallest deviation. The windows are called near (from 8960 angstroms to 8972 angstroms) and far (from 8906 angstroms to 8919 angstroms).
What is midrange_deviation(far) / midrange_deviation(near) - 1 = -0.5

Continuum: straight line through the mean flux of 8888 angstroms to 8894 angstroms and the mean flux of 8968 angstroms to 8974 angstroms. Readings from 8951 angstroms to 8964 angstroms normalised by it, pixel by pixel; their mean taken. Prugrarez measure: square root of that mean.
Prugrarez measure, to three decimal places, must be 0.983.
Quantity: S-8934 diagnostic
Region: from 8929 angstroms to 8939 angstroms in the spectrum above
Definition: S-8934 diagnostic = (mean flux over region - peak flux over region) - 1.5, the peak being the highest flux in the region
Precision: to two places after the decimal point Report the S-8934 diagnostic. -1.81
